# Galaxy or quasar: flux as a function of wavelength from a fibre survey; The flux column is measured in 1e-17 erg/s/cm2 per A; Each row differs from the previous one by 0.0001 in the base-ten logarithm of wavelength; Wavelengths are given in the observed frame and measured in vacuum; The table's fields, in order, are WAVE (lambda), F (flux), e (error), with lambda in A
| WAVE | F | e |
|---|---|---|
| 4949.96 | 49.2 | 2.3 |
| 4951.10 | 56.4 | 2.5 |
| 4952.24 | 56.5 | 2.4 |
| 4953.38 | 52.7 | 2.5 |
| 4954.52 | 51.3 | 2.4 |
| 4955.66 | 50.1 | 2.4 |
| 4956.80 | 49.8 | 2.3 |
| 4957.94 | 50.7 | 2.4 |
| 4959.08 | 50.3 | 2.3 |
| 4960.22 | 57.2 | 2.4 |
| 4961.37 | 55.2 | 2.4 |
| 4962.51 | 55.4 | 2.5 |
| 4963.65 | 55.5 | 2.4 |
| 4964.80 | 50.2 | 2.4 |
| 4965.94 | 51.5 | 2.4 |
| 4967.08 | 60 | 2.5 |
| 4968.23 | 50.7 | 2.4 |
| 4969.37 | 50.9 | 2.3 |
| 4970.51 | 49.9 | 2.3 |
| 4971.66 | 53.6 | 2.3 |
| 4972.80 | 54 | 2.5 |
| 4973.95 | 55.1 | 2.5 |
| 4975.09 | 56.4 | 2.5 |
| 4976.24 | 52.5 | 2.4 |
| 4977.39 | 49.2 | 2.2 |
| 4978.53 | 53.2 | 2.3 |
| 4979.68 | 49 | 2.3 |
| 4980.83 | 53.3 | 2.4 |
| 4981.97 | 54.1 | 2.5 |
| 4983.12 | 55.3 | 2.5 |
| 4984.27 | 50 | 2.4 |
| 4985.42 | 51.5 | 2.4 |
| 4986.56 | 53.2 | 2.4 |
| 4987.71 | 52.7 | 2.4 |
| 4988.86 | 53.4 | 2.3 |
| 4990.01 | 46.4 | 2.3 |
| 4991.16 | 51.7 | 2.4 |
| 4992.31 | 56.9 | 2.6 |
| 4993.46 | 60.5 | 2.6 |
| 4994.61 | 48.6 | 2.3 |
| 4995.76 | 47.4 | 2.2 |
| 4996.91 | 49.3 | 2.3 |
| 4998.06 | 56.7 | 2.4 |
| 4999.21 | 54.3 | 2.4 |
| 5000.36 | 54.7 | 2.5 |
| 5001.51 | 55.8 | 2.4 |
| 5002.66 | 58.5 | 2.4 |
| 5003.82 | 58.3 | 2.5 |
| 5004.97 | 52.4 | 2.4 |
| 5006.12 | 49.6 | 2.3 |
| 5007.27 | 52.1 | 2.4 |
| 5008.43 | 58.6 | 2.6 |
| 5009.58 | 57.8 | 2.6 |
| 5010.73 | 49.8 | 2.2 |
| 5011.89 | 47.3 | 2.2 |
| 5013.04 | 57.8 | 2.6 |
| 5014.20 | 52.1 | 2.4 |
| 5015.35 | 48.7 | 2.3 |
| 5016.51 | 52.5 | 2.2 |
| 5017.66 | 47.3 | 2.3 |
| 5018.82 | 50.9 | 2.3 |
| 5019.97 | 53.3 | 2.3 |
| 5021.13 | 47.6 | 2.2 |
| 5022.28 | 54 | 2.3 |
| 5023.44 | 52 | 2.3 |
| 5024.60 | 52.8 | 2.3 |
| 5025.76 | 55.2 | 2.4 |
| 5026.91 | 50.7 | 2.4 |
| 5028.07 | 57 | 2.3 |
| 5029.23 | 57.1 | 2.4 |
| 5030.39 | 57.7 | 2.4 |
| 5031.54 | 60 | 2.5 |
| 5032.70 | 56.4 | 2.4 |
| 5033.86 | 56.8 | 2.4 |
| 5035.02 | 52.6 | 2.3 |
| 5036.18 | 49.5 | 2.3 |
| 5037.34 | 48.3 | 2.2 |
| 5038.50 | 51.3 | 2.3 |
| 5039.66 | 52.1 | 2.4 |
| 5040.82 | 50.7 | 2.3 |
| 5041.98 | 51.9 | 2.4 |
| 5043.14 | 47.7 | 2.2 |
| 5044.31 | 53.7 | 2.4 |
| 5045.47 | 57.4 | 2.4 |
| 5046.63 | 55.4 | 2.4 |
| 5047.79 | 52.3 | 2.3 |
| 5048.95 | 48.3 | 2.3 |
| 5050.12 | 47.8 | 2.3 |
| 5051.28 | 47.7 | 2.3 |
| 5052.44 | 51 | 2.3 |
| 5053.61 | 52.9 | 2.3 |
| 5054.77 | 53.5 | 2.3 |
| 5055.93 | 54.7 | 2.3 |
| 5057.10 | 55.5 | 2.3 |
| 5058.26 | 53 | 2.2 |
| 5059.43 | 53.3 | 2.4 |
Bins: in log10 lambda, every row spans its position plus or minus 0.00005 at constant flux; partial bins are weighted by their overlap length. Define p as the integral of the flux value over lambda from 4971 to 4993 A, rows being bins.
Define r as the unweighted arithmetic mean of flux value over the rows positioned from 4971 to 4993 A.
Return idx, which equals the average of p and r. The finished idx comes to 606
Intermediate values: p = 1160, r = 52.7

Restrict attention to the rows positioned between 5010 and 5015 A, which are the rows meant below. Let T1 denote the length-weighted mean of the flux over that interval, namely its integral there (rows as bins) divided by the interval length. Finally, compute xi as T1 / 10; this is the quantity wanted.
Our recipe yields 5.18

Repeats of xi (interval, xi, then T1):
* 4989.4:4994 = 5.38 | 53.8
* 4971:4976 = 5.45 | 54.5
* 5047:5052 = 4.94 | 49.4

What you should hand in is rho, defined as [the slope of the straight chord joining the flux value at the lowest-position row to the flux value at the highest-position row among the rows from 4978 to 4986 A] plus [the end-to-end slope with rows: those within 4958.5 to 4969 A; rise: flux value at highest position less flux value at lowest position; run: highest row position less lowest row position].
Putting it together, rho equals -0.20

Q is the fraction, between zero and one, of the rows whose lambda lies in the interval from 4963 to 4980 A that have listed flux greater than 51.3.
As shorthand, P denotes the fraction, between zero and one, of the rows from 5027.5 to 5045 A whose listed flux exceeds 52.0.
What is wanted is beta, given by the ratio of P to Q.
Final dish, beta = 1.00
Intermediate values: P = 0.60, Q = 0.60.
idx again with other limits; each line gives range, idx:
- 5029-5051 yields 608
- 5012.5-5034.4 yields 615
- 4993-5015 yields 617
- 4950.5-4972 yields 597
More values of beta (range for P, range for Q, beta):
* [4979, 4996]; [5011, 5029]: 0.89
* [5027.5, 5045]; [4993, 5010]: 0.82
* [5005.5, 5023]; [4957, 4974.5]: 0.89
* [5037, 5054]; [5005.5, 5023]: 0.75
